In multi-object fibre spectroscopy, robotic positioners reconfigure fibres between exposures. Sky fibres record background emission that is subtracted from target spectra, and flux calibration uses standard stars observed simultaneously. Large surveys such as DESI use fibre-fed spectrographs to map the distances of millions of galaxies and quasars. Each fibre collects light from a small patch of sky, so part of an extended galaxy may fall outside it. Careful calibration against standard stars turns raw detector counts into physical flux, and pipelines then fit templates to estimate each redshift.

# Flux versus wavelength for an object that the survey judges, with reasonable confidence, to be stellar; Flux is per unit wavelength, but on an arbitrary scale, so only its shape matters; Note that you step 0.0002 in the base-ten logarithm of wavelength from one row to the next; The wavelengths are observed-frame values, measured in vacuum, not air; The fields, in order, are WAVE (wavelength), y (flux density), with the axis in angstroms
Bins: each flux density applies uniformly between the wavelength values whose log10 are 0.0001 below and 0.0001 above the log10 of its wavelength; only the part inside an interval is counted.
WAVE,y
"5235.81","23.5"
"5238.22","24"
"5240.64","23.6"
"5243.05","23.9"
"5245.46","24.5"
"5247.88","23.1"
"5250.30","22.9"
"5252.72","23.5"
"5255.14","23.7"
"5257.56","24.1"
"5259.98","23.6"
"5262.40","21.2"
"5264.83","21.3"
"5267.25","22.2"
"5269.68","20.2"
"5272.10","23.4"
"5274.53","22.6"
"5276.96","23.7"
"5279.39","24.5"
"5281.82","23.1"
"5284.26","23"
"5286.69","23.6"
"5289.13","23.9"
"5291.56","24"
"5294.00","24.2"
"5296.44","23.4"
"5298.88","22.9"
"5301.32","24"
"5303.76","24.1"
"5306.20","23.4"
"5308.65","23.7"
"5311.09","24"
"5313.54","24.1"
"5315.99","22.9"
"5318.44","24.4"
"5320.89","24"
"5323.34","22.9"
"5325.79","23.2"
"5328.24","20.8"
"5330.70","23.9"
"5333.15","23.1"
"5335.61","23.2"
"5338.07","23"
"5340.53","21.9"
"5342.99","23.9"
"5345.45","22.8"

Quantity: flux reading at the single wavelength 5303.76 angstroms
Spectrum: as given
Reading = 24.1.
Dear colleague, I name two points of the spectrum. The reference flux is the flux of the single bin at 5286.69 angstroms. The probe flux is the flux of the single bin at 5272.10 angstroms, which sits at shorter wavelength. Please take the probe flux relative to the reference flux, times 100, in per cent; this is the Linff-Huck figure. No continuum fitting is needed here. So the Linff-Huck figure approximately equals 99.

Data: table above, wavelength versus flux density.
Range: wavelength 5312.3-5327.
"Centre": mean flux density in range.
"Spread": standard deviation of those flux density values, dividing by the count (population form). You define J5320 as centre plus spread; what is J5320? 24.2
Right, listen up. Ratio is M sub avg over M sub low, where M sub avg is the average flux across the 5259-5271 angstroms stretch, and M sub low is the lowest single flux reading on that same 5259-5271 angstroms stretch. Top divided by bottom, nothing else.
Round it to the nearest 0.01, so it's 1.07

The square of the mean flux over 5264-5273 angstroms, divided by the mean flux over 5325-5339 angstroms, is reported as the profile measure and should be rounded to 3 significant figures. 20.7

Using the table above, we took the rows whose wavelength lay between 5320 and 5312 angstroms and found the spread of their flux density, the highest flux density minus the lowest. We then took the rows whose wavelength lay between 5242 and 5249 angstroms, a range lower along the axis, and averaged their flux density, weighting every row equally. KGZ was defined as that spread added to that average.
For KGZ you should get 25.3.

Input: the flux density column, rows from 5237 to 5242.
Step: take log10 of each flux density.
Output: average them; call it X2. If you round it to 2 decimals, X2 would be 1.38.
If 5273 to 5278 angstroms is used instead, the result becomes 1.36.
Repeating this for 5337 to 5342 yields 1.35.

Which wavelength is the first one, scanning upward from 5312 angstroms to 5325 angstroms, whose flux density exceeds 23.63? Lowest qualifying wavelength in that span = 5313.54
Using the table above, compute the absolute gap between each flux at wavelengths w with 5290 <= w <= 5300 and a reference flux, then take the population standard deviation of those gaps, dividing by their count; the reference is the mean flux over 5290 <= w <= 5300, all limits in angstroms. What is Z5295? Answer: 0.19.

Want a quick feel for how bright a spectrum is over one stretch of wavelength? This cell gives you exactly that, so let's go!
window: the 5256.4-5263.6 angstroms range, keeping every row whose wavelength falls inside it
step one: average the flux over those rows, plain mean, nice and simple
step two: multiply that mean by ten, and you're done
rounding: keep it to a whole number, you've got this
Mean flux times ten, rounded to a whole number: 230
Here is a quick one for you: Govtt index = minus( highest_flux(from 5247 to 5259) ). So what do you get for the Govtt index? -24.1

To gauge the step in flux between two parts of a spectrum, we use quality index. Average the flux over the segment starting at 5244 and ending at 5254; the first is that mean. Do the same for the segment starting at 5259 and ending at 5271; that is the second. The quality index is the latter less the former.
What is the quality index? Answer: -1.8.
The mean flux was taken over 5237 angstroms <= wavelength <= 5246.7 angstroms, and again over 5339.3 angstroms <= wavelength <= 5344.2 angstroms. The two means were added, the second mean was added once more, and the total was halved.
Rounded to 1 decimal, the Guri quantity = 34.9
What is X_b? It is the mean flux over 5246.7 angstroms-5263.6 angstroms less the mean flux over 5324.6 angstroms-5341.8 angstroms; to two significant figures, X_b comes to 0.43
